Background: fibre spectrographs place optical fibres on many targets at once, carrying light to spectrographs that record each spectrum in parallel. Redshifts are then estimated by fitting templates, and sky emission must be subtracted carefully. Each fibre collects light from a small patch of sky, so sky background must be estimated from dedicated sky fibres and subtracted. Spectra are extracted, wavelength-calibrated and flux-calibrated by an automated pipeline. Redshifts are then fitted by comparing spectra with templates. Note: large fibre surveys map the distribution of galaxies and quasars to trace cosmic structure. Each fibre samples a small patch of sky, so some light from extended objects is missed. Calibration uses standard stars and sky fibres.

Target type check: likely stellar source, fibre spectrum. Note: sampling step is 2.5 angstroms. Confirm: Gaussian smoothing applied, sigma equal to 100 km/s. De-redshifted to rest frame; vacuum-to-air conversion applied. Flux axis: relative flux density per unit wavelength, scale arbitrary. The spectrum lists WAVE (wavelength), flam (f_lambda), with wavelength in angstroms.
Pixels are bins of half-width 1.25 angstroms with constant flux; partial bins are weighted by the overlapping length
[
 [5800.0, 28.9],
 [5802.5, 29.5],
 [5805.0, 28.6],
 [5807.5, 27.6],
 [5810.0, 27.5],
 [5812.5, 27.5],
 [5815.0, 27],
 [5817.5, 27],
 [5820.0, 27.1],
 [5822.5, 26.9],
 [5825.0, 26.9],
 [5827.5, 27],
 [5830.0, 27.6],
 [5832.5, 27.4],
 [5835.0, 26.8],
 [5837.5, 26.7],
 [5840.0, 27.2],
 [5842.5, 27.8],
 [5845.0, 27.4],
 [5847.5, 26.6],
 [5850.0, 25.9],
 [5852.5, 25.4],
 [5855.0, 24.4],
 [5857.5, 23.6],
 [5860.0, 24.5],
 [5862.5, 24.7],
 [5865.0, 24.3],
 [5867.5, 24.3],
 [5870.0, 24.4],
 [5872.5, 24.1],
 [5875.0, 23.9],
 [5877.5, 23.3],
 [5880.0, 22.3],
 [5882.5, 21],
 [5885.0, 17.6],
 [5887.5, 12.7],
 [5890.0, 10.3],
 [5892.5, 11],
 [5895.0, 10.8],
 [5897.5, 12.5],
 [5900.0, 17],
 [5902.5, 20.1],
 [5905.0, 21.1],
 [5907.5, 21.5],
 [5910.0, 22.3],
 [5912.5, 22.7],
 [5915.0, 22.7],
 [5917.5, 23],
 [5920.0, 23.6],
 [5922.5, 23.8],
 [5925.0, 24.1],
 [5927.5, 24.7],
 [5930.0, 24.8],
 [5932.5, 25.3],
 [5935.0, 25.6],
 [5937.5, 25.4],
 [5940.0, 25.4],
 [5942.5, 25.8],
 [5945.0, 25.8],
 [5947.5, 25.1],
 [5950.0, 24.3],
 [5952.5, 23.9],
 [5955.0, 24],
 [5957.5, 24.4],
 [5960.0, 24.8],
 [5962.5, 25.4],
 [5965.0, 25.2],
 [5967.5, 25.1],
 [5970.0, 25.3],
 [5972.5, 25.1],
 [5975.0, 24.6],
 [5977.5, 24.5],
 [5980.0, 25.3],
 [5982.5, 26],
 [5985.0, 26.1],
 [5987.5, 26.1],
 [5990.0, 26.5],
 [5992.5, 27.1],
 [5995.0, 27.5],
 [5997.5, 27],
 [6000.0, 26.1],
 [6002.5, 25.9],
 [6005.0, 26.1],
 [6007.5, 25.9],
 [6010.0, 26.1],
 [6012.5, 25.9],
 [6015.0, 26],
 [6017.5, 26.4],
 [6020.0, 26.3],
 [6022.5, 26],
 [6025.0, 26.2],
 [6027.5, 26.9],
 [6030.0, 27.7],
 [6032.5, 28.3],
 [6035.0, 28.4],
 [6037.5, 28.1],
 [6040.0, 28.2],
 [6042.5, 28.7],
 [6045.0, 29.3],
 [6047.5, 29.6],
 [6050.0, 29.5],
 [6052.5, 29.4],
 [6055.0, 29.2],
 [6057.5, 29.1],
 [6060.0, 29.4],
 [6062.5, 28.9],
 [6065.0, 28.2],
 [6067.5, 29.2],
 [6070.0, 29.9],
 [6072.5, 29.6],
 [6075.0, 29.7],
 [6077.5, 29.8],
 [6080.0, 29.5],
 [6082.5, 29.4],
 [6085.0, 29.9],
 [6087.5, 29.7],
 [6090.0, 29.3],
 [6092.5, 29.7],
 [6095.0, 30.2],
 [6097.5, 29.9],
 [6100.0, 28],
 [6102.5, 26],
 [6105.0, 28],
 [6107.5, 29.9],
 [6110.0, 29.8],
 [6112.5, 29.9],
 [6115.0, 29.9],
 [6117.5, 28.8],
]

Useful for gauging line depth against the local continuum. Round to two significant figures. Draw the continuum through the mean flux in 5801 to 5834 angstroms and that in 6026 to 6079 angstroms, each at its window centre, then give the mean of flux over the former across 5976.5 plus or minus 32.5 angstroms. 0.90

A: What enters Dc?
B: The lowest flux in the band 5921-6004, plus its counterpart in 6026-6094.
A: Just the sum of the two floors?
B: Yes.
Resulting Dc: 51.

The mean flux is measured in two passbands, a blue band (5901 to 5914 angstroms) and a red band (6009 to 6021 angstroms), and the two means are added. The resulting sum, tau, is 48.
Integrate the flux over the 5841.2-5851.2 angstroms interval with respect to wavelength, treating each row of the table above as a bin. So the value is 269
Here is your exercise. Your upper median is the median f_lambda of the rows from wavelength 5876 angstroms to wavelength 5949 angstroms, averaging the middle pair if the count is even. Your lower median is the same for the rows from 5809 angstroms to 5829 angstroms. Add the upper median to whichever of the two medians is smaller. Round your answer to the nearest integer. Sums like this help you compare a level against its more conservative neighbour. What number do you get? 45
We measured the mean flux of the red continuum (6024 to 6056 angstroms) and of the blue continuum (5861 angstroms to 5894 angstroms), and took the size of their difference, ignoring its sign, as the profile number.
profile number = 8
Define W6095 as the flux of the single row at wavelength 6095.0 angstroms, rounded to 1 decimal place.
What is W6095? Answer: 30.2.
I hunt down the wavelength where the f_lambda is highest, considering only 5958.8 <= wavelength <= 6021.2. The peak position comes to 5995.0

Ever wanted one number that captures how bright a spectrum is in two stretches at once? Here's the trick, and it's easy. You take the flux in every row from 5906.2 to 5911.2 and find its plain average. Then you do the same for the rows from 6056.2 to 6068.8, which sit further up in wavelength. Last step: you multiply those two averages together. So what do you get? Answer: 634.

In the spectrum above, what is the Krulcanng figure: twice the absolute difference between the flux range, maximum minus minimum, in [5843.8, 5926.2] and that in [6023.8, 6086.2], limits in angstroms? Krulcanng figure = 27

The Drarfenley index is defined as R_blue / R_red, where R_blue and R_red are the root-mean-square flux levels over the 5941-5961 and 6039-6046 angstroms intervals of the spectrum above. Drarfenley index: 0.86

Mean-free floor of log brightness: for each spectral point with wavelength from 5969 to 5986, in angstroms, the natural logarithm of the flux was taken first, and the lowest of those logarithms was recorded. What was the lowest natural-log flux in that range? 3.20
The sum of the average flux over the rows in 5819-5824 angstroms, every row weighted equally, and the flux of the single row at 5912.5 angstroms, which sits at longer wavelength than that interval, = 50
